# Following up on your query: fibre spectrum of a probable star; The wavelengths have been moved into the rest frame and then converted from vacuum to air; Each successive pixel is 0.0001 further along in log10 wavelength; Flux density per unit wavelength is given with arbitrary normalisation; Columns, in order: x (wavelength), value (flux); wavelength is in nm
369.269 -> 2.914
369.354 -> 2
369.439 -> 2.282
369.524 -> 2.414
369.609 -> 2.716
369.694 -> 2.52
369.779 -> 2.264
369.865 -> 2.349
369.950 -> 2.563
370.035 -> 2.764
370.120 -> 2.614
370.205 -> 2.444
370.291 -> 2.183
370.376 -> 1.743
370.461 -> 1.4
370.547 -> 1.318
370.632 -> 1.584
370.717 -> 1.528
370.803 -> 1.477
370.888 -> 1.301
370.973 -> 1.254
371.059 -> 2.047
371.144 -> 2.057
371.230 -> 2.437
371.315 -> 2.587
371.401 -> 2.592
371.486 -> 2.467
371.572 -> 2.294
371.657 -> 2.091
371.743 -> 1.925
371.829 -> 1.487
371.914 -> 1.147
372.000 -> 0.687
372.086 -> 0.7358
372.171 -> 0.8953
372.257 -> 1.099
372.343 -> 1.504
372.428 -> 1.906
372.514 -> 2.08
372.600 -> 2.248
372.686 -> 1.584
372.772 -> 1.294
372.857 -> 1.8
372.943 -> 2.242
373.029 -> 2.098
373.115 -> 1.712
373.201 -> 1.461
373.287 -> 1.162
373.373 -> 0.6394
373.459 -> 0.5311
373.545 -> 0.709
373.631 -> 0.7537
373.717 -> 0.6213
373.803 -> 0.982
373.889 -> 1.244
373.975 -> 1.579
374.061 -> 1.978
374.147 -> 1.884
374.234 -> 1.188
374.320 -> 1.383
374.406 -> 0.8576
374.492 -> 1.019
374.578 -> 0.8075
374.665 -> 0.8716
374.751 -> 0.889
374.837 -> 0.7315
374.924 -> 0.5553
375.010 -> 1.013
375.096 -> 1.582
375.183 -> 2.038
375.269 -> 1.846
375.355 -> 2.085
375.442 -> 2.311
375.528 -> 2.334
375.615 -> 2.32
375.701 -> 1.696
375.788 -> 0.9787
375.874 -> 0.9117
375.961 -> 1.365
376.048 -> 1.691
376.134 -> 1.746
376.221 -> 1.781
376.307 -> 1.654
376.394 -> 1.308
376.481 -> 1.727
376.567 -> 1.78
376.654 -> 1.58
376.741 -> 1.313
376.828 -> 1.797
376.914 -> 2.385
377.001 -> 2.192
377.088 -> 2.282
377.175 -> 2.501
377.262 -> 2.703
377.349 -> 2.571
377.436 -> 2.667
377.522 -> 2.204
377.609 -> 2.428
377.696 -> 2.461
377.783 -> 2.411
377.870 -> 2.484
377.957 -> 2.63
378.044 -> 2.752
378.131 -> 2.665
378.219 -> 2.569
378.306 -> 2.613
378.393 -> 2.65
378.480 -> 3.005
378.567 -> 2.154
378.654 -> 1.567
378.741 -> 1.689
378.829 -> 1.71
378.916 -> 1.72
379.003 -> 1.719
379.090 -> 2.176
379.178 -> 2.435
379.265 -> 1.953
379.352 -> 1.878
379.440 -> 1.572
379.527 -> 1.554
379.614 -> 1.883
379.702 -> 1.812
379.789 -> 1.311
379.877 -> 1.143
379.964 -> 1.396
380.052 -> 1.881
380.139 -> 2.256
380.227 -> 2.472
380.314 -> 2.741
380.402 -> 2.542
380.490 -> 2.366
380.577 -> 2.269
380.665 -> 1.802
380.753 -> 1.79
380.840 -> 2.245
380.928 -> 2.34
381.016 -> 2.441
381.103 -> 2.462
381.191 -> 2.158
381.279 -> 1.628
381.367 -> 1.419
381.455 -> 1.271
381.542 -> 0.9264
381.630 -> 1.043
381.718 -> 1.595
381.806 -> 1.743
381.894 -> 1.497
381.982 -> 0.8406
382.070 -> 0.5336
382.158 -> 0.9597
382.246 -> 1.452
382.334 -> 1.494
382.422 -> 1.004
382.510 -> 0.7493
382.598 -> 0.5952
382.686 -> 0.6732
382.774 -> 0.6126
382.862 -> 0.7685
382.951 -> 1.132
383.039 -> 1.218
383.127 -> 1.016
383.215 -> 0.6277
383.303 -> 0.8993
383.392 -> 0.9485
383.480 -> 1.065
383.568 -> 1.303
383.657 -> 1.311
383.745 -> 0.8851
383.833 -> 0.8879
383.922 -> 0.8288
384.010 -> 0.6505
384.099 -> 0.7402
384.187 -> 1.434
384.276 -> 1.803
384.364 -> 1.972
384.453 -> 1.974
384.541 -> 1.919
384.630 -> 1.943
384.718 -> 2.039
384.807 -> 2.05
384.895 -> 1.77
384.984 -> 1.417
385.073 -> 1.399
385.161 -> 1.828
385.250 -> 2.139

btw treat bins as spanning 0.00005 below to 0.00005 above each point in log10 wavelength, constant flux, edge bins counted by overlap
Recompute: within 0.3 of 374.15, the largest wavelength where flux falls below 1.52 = 374.406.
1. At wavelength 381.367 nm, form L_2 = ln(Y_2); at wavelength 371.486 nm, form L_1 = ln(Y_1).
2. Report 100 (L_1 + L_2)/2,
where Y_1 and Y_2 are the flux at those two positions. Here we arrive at 63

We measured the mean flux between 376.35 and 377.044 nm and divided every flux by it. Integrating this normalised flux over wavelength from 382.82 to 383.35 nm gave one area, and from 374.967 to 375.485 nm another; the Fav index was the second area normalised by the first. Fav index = 1.9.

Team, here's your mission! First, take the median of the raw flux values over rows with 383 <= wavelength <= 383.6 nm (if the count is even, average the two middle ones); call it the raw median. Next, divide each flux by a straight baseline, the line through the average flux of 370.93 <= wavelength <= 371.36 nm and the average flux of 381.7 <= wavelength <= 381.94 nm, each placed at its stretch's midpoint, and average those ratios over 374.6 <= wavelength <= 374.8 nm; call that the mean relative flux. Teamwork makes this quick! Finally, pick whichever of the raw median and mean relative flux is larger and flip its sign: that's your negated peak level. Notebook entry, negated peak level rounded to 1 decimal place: -1.0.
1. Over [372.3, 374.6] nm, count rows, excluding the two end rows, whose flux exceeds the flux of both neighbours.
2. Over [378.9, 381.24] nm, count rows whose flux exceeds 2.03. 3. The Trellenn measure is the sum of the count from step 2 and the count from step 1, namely 19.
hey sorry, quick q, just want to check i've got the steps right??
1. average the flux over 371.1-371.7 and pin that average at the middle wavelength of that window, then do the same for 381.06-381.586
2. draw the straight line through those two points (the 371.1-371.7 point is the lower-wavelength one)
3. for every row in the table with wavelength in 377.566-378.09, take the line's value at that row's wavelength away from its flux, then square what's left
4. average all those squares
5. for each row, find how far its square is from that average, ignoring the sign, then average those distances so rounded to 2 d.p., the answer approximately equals 0.16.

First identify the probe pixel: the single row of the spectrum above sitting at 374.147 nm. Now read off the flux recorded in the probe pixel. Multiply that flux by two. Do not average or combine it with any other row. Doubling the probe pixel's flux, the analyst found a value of 3.8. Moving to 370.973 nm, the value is 2.5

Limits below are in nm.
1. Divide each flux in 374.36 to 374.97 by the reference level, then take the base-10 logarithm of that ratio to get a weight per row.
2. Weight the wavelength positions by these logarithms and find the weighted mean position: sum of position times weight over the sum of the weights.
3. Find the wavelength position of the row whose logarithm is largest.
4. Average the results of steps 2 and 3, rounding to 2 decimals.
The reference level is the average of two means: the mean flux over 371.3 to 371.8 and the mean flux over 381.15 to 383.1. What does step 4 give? 374.59 nm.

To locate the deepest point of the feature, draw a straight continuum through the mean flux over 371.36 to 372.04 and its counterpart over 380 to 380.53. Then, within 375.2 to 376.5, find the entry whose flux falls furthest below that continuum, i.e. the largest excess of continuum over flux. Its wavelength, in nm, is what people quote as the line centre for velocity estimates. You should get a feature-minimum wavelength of 375.874 nm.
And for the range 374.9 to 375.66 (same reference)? 374.924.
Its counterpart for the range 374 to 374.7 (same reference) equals 374.578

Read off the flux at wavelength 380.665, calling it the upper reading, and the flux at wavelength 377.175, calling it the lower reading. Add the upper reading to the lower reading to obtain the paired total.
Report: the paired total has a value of 4.3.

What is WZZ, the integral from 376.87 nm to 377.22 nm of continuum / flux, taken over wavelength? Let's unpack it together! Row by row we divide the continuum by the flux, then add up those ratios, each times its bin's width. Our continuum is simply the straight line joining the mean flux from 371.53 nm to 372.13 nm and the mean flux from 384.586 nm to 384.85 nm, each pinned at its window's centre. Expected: 0.25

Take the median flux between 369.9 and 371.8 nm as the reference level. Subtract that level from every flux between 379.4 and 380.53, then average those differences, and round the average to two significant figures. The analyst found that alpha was -0.16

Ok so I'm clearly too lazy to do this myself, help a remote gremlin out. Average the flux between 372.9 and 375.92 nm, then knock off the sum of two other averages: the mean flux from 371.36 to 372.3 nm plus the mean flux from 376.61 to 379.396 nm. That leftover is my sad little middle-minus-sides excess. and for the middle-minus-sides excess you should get -2.5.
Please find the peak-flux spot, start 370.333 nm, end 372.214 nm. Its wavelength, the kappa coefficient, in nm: 371.401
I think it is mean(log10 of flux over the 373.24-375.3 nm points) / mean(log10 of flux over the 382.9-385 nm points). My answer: 0.1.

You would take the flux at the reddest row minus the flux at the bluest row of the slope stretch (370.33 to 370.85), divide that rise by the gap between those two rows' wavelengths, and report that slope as -0.62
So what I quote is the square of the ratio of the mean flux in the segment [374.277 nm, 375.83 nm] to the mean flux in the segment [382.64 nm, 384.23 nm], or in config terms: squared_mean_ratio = 2.2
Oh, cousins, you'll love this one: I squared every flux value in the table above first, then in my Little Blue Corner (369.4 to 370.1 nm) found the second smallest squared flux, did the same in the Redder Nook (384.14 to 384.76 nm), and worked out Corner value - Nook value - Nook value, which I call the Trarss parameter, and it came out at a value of -1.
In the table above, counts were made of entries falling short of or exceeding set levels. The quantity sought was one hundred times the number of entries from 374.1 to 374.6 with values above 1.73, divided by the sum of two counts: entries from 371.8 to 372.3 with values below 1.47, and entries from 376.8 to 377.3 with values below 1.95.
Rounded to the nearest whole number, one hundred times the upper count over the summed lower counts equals 17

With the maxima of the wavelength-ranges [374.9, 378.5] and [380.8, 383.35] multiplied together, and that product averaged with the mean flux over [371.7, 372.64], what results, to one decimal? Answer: 4.4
